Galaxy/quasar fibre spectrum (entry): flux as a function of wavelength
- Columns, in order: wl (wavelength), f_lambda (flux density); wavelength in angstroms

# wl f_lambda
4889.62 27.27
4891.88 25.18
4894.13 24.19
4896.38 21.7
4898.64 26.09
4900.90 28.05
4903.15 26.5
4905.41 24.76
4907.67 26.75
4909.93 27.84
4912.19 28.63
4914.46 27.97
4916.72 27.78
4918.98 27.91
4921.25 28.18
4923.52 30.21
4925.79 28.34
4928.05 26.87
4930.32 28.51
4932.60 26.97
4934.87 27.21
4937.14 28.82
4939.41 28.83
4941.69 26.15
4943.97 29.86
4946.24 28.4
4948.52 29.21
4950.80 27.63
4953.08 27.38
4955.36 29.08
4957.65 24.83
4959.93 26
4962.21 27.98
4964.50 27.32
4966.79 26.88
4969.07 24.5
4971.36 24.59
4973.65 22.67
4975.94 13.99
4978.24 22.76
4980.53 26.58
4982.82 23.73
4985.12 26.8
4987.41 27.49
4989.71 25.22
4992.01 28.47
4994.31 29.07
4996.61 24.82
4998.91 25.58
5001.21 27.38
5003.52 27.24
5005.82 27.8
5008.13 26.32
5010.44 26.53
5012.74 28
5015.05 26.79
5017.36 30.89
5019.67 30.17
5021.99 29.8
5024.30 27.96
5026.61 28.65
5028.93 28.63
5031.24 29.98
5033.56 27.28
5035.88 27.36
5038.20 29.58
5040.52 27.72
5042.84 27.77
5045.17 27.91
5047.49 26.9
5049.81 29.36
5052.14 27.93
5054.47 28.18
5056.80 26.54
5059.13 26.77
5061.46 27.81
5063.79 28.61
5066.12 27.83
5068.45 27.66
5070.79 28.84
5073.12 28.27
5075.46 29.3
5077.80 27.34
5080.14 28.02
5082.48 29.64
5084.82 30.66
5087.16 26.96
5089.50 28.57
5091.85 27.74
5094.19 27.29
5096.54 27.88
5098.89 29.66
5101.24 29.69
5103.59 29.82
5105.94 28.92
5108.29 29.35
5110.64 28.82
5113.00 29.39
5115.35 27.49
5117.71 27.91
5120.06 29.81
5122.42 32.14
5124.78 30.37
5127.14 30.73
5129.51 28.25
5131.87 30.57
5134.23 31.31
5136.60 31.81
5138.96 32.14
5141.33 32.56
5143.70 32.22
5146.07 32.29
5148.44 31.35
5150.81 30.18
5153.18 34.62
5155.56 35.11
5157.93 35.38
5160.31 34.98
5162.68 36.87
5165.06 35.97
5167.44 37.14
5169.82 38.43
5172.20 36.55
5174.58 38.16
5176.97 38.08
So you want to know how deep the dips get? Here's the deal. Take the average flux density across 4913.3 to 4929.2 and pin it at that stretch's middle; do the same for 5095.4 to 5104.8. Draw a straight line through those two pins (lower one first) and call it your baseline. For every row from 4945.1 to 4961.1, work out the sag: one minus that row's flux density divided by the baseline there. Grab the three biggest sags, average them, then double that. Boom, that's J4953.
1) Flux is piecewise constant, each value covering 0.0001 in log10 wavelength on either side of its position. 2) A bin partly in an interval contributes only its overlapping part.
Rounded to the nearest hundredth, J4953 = 0.16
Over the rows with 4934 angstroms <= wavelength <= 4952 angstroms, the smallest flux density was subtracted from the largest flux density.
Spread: 3.7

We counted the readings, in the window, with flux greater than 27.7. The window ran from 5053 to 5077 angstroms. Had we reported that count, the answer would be 7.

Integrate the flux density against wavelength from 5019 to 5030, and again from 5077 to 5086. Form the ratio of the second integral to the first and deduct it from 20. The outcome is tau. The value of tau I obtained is 19.2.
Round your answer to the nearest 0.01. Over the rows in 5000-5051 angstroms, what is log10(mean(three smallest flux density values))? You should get 1.42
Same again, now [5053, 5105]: 1.43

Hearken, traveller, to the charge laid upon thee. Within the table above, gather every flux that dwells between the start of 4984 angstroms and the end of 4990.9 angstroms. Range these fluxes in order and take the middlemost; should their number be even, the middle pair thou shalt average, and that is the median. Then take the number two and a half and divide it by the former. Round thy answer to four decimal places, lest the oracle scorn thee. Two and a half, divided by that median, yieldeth 0.0933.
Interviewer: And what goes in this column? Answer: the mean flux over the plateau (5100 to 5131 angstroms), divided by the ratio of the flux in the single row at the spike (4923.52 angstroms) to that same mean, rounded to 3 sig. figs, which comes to 28.7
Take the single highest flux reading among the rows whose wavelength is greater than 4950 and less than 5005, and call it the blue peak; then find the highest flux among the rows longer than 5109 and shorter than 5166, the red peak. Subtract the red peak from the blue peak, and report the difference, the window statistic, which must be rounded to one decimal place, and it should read -7.8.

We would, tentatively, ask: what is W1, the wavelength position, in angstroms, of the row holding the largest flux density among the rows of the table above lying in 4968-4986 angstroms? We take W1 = 4985.12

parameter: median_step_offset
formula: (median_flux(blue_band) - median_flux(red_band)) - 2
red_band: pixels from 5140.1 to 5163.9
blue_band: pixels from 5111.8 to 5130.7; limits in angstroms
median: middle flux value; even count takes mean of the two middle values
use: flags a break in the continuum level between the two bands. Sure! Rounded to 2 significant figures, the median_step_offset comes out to -6.0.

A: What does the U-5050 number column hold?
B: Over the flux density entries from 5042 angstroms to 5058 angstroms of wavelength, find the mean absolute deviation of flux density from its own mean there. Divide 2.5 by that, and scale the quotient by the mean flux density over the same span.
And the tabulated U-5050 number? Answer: 111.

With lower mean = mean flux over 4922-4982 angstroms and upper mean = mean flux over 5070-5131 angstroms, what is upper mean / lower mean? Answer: 1.09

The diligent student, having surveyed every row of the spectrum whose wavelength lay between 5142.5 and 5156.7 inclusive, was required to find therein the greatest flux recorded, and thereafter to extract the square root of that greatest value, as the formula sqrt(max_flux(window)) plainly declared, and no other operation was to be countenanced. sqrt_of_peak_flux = 5.93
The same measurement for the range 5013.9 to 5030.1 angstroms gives 5.56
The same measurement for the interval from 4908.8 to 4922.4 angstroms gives 5.35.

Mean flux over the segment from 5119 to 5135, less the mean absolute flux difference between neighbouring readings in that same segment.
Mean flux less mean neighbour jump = 28.8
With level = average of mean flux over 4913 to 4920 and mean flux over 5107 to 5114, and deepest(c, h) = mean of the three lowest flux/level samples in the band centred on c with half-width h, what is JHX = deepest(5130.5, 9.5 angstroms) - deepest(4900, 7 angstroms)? 0.22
